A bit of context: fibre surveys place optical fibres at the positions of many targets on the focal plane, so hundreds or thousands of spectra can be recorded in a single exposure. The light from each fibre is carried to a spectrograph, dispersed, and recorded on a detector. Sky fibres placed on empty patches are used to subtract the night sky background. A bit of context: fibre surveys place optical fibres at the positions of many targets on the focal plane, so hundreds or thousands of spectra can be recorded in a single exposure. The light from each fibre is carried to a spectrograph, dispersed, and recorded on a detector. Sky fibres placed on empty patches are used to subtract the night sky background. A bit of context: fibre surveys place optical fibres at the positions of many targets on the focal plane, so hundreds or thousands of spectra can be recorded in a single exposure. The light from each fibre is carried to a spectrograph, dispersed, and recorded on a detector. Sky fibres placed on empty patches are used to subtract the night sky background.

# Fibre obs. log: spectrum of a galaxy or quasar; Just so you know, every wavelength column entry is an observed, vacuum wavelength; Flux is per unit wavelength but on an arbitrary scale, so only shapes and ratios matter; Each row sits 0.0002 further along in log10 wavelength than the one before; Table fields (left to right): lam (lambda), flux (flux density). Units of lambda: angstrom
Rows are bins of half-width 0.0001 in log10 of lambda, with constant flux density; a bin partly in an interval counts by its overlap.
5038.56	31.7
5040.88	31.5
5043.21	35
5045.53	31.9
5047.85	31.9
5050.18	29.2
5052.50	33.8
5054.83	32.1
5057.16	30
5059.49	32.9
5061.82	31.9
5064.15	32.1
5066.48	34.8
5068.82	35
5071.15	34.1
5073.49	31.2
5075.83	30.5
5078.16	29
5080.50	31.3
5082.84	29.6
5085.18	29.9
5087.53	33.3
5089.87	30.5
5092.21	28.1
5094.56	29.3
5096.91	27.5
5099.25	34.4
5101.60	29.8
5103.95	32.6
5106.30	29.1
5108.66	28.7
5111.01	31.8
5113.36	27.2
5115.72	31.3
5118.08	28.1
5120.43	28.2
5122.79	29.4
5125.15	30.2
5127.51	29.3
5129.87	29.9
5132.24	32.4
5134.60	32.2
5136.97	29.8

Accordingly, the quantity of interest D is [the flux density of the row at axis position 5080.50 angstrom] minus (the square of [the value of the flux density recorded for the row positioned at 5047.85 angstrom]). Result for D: -986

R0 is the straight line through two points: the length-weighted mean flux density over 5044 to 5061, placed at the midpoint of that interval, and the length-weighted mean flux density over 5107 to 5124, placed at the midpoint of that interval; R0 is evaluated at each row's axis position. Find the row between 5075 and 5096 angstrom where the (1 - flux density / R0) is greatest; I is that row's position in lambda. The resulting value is 5092.21 angstrom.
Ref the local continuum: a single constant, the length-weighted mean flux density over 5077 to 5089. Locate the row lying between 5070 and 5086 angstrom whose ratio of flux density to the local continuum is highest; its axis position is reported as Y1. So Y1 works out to 5071.15 angstrom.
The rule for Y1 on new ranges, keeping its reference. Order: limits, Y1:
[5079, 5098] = 5087.53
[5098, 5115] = 5099.25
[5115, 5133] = 5132.24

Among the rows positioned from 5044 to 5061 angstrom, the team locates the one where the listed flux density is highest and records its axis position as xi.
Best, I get 5052.50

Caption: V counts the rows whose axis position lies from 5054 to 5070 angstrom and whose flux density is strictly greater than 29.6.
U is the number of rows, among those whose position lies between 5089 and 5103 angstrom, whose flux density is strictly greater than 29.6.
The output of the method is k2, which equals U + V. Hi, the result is 10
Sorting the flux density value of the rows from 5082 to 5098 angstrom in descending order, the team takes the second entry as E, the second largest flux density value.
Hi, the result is 30.5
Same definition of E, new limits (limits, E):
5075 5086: 30.5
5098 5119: 32.6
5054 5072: 34.8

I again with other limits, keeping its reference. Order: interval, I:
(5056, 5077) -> 5057.16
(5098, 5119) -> 5113.36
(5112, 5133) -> 5113.36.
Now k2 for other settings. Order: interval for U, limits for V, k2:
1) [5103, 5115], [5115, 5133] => 6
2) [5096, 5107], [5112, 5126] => 5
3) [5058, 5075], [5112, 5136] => 12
